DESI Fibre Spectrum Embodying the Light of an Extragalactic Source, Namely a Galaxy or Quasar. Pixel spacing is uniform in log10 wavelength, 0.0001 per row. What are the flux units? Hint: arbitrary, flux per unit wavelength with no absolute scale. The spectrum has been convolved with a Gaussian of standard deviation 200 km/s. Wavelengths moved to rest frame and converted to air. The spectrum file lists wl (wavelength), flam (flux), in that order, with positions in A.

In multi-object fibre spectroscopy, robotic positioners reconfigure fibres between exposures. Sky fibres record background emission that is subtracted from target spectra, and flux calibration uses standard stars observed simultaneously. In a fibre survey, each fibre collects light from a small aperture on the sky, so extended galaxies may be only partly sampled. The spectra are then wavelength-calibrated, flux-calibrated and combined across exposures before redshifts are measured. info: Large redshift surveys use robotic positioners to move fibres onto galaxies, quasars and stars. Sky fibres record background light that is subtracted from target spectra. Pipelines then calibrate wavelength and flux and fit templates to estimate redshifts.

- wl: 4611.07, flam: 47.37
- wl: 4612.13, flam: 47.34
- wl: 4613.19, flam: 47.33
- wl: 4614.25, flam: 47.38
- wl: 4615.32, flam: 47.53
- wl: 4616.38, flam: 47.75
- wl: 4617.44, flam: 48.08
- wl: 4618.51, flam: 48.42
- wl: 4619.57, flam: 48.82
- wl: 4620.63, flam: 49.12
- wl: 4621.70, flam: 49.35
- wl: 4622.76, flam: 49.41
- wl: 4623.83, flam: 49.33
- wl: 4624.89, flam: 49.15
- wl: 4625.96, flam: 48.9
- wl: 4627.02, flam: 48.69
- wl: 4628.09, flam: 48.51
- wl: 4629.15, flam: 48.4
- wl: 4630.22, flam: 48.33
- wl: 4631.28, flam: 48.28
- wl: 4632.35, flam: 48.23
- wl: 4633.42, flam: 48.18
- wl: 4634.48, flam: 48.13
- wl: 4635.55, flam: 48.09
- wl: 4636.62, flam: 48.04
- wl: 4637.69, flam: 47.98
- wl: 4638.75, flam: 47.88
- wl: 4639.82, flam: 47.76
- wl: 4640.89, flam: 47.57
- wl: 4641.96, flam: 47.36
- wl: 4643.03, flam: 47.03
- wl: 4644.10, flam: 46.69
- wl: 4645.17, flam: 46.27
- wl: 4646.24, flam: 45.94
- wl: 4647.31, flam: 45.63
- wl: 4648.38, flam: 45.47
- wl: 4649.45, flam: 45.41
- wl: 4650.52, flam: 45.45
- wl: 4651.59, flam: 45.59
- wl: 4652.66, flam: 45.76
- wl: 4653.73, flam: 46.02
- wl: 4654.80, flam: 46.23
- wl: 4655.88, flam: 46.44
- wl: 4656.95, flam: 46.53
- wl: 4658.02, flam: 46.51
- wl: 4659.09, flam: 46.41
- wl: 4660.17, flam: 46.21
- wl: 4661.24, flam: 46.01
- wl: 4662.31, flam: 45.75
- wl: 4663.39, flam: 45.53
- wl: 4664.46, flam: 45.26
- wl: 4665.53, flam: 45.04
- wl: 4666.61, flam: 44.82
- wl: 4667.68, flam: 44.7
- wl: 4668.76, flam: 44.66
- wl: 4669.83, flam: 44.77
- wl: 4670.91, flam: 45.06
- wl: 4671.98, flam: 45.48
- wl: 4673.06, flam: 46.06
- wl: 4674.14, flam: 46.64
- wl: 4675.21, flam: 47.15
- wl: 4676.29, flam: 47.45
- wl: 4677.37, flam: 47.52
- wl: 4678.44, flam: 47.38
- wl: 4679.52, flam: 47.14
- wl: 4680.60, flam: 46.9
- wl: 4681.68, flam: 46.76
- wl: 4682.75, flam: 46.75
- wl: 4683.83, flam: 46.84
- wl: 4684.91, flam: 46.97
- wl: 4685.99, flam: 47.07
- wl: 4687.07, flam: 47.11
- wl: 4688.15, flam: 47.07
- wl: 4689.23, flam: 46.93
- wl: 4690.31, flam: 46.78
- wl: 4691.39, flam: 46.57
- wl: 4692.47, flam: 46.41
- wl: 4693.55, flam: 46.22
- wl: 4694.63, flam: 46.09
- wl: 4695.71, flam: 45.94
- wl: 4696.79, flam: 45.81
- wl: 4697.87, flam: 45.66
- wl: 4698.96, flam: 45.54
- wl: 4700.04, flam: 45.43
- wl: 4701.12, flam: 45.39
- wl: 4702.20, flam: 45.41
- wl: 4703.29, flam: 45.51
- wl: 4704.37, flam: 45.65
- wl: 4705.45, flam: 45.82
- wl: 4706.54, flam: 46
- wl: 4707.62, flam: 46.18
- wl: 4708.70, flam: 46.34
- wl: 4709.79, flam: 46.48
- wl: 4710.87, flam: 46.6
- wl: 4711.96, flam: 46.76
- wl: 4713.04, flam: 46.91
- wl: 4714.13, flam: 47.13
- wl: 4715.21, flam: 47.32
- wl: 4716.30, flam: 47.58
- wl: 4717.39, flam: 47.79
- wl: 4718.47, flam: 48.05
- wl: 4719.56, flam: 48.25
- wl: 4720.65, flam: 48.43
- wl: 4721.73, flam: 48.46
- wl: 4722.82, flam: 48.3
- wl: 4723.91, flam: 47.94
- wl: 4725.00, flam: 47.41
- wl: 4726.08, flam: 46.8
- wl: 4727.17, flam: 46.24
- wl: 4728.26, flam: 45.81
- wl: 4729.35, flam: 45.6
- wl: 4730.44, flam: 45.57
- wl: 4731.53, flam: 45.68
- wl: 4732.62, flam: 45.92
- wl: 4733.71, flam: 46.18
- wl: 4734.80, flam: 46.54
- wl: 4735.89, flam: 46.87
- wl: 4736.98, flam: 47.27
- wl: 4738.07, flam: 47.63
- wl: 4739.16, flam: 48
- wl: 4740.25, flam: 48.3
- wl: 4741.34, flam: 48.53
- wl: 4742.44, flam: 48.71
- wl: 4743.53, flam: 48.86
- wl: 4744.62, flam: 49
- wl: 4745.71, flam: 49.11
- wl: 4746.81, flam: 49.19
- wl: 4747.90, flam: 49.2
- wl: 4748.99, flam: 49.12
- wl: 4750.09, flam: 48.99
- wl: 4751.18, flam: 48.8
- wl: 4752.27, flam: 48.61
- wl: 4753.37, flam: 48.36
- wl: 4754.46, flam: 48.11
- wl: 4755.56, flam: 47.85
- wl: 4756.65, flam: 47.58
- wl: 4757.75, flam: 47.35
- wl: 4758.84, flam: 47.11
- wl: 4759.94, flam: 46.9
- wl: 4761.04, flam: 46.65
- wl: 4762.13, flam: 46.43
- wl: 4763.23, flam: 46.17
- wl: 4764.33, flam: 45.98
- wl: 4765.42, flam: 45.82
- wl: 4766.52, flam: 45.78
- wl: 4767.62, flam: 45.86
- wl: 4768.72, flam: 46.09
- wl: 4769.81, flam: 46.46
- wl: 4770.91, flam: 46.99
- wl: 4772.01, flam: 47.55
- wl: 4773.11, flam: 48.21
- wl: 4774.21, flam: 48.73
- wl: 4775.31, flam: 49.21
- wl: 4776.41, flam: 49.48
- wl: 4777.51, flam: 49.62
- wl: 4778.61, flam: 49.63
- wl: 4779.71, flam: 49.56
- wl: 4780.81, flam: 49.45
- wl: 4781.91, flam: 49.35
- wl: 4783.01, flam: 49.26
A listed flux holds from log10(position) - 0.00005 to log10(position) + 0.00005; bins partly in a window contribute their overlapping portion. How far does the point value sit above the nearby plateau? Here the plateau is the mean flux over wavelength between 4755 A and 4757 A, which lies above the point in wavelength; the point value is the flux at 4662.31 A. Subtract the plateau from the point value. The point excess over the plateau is -2.0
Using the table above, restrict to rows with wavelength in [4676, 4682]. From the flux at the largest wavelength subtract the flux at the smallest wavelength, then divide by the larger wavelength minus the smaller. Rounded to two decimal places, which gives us -0.13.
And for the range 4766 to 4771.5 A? 0.28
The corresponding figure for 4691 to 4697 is -0.14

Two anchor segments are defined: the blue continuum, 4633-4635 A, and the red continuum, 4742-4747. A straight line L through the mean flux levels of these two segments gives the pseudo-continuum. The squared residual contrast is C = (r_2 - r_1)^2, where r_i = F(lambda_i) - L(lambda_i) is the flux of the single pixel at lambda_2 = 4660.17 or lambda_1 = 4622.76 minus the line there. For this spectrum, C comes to 12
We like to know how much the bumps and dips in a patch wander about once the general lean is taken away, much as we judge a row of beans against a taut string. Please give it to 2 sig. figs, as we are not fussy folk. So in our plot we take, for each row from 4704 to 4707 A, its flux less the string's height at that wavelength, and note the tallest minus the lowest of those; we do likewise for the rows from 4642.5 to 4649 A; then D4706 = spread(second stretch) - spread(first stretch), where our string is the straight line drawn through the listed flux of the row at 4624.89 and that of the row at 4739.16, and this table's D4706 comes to 1.1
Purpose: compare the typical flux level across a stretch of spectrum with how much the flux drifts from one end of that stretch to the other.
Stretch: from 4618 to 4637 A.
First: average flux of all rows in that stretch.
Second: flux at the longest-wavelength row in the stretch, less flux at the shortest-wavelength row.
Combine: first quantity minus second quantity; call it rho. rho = 49.0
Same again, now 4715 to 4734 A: 48.2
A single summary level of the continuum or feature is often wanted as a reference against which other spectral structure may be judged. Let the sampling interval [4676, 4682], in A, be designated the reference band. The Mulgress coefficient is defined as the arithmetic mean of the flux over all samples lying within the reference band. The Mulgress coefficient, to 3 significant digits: 47.2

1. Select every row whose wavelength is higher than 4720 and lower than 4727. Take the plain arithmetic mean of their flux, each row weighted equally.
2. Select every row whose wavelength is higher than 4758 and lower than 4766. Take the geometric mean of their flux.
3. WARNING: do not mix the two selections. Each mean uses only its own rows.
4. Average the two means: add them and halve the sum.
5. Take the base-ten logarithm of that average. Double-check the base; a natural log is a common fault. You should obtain 1.67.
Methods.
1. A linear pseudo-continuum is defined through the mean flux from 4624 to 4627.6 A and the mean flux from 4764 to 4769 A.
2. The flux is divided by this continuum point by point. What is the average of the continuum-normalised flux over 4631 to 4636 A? 0.99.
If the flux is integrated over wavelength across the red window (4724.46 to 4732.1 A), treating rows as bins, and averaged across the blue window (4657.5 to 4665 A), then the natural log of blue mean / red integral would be -2.04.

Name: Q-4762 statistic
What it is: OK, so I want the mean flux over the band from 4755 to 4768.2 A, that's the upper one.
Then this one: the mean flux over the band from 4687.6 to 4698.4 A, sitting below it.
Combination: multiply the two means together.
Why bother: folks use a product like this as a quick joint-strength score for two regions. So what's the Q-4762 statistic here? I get 2161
